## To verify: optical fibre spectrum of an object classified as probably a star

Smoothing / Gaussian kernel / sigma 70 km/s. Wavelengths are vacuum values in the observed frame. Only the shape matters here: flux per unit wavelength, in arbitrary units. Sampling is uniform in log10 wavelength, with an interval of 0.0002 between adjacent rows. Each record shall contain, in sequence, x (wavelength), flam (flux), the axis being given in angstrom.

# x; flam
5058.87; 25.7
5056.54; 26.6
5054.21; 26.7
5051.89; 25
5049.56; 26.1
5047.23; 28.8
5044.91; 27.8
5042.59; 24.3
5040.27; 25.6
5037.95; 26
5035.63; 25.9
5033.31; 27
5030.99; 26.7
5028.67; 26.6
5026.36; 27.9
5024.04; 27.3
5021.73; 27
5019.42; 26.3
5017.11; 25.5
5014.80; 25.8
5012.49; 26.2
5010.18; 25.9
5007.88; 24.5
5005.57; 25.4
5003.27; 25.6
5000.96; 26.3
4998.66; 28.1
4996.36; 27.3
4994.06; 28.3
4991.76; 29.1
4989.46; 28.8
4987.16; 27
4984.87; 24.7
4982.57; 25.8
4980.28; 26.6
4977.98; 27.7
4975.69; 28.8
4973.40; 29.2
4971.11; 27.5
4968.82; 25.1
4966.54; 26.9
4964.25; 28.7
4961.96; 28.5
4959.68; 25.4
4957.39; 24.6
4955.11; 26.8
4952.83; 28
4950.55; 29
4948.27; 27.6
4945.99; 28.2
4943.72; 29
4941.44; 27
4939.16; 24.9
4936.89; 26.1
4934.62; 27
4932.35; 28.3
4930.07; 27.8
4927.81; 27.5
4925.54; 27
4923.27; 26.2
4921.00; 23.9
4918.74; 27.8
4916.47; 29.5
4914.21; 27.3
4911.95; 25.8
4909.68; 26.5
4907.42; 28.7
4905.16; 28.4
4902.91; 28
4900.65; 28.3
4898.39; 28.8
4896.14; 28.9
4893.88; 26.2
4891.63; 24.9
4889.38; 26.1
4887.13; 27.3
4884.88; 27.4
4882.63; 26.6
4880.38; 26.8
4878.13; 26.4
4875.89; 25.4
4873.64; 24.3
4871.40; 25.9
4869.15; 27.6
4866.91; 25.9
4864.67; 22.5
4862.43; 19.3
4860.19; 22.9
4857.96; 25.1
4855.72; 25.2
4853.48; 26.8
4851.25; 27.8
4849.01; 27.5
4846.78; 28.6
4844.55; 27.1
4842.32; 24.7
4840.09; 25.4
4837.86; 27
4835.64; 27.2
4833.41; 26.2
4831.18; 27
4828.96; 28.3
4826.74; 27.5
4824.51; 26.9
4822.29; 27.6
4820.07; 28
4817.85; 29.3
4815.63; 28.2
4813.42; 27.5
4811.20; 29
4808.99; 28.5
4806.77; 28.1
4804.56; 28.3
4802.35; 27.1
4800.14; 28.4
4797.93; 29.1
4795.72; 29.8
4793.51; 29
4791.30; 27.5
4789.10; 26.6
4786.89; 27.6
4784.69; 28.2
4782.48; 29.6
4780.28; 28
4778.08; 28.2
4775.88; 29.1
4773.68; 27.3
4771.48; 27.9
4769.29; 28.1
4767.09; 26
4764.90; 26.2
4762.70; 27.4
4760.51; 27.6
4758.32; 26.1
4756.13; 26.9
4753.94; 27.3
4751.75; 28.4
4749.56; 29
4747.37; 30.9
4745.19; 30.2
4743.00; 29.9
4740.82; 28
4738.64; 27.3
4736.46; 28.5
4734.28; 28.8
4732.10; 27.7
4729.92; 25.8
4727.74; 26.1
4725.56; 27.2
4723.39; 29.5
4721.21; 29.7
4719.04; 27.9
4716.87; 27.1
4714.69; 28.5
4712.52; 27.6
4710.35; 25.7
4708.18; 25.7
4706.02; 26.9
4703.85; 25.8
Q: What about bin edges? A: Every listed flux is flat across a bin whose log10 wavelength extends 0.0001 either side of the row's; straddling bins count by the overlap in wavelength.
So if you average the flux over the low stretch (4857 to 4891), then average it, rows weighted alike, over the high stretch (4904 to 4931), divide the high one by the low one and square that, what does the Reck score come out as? 1.156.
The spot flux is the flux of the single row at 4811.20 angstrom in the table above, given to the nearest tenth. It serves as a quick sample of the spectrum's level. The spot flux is 29.0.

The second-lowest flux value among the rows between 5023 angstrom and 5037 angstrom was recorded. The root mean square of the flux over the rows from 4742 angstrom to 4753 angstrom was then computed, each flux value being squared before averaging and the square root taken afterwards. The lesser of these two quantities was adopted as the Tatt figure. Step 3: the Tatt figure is 26.6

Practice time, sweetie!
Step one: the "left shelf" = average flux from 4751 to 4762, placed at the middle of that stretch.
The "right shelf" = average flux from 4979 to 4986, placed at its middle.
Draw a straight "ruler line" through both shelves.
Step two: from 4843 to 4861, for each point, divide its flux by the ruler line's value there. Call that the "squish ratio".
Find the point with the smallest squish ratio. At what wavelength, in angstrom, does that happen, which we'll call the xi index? 4860.19 angstrom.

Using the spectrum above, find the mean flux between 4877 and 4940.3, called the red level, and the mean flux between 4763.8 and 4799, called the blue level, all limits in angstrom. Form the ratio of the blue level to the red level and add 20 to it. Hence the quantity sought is 21.03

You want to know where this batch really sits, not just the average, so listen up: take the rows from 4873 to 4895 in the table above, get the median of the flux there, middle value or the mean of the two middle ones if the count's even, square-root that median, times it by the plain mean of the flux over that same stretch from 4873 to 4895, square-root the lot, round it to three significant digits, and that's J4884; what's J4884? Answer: 11.6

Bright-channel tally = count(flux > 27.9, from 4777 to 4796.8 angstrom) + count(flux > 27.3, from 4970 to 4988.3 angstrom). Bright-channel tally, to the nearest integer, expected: 10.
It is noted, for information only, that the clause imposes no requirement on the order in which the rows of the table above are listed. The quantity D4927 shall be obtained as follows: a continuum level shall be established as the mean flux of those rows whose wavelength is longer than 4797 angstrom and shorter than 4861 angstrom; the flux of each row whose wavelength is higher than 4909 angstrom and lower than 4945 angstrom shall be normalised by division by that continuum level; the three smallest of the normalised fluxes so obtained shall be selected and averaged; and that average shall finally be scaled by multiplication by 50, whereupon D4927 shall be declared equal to 45.6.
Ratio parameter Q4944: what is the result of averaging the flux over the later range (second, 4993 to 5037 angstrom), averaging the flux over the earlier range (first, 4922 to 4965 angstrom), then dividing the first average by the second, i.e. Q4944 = 1.03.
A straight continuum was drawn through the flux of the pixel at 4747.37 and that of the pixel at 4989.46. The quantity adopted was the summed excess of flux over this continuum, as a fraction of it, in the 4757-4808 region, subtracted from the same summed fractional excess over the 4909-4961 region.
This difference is 0.26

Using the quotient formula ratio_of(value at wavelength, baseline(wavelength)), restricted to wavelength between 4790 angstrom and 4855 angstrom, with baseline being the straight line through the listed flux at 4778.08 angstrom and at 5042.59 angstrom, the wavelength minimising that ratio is 4842.32 angstrom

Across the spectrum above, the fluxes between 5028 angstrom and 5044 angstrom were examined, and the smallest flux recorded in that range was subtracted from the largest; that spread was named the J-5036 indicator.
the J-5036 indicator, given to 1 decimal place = 2.7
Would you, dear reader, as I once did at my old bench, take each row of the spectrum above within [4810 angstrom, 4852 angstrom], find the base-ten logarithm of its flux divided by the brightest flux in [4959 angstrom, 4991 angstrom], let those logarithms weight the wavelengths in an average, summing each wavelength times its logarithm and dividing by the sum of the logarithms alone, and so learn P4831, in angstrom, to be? 4834.5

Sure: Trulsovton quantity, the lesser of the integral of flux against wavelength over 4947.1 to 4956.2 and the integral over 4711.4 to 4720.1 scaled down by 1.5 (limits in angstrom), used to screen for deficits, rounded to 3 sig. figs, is 161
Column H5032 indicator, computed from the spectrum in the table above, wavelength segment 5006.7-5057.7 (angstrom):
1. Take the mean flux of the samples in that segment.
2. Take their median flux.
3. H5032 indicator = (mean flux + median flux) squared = 2766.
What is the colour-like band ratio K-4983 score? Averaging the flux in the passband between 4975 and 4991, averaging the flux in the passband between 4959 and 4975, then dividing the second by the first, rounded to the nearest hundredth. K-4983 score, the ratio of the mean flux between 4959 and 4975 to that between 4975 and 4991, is 1.01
